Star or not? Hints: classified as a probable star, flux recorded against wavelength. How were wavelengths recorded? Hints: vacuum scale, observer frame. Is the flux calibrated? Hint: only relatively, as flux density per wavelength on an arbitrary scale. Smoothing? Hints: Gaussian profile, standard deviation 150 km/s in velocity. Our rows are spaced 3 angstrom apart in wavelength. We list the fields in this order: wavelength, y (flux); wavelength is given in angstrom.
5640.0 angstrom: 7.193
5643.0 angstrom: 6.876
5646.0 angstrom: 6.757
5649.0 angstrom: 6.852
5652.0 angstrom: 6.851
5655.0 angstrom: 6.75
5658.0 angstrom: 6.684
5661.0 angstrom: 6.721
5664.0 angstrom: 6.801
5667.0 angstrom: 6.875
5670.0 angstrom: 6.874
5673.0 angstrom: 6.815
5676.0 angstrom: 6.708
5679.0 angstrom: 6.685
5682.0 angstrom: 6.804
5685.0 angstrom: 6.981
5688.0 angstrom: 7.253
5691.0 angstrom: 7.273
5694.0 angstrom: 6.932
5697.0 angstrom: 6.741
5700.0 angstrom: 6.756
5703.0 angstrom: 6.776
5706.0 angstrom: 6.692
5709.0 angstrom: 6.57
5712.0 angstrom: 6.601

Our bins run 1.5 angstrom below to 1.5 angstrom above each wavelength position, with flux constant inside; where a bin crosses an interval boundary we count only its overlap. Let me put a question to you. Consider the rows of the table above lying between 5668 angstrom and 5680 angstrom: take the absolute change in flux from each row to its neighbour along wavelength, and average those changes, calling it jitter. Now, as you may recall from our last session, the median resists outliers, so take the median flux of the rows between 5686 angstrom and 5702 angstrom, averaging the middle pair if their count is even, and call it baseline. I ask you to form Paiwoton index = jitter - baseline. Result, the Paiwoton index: -6.87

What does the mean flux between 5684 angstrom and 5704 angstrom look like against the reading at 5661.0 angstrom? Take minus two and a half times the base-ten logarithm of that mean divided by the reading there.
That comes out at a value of -0.038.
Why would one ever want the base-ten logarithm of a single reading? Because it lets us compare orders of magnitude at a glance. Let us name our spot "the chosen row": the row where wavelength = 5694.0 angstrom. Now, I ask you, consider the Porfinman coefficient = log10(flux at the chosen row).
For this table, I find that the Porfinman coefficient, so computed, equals 0.841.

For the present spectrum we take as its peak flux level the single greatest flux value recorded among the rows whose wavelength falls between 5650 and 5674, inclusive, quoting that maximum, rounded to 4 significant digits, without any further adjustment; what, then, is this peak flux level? 6.875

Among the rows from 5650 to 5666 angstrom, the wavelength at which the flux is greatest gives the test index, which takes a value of 5652.0 angstrom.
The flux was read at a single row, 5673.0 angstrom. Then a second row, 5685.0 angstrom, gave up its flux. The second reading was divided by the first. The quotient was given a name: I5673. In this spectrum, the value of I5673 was 1.02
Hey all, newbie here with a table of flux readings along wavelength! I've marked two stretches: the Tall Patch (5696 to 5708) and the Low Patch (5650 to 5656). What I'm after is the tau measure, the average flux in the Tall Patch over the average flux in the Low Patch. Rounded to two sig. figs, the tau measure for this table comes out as 0.99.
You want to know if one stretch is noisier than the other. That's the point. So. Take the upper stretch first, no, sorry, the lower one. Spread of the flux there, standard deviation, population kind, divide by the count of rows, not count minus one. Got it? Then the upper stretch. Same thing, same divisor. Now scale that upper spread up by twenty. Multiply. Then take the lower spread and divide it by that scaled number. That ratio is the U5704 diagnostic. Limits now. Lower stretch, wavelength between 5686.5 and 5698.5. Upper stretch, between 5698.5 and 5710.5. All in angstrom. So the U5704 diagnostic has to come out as 0.139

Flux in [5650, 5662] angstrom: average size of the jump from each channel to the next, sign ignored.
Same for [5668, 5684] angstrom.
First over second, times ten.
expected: 8.8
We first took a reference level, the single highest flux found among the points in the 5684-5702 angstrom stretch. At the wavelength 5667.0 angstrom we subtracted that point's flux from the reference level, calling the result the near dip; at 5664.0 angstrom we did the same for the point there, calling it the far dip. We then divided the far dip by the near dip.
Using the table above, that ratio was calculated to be 1.19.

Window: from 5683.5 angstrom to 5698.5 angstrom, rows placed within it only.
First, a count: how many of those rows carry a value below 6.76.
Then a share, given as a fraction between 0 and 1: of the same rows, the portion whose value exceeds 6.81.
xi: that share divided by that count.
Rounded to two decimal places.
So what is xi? 0.80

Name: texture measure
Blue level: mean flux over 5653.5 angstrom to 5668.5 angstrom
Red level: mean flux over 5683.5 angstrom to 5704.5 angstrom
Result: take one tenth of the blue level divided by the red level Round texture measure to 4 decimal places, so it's 0.0972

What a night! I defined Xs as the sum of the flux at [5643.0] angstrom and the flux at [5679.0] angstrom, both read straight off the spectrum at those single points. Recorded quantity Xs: 13.6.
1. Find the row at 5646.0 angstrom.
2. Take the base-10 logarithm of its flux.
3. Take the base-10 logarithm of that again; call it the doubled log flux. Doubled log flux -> -0.081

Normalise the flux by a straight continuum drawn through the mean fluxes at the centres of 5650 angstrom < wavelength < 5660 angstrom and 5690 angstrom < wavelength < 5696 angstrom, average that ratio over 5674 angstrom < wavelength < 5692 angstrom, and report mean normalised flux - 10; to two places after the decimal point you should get -9.01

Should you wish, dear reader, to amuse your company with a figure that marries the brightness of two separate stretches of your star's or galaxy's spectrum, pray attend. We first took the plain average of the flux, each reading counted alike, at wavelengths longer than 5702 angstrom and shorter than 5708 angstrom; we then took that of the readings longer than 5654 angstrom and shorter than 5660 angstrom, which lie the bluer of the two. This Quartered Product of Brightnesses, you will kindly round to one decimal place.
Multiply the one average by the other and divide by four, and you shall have 11.3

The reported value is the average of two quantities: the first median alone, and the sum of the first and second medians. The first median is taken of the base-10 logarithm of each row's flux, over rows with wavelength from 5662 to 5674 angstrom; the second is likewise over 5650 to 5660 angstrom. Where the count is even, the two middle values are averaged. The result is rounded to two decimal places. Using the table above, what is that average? 1.25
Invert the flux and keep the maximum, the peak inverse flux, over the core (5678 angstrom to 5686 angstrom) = 0.150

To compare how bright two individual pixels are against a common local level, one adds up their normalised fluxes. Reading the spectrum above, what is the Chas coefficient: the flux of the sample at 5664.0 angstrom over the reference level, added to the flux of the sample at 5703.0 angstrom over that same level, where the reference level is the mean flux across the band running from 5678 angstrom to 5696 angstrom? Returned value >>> 1.94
